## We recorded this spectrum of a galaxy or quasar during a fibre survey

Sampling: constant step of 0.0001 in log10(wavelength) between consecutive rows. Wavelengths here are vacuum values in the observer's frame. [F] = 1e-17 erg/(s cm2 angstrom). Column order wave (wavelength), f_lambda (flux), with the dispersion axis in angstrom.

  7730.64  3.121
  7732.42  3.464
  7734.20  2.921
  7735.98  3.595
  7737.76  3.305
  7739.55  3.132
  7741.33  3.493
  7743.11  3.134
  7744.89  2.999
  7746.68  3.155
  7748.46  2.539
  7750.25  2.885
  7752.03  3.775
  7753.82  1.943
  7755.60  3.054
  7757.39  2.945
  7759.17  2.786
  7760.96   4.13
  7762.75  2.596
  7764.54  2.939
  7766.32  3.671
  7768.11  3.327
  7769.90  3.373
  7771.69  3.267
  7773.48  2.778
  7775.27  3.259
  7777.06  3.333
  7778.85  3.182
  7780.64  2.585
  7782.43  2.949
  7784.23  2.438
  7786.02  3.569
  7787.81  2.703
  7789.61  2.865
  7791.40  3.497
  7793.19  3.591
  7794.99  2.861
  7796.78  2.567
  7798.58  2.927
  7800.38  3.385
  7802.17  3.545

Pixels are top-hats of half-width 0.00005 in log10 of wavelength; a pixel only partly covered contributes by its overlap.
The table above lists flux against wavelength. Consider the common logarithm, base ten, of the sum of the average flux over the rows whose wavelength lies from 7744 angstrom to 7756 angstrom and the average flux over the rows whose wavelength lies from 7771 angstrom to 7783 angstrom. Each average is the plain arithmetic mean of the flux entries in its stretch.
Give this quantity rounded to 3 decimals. 0.775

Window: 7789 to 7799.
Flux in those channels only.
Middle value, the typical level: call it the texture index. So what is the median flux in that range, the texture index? 2.90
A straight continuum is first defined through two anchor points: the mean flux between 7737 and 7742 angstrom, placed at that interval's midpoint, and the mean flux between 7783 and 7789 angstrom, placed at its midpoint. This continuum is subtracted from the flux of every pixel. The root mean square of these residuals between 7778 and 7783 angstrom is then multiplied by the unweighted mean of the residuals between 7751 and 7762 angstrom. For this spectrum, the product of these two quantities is -0.01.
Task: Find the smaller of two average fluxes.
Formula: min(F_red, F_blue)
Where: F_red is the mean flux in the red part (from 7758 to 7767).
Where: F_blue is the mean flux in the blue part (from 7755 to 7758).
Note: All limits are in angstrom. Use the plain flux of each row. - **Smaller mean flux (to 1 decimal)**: 3.0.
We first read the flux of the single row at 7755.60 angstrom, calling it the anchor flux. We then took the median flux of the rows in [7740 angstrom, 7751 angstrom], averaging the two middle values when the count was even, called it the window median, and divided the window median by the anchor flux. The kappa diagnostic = 1.00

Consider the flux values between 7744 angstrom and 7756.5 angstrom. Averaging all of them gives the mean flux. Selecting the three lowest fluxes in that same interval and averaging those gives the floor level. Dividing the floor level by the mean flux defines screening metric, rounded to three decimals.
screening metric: 0.845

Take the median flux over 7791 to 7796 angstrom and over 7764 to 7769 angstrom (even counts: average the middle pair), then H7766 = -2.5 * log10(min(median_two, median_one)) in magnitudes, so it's -1.31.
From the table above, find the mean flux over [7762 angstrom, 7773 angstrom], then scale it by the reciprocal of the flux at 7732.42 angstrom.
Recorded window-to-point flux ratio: 0.92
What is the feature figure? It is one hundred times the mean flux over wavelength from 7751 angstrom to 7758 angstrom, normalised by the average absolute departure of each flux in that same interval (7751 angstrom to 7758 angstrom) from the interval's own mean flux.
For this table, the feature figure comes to 594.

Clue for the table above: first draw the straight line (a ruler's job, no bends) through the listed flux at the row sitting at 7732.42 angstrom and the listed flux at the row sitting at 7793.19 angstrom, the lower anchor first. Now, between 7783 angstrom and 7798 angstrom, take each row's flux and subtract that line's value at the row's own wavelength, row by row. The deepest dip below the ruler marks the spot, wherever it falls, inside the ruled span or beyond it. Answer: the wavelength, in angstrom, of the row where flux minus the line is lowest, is 7784.23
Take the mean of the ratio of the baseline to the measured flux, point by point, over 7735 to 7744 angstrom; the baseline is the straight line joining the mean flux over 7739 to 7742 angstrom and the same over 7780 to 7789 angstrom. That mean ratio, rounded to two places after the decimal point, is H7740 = 1.00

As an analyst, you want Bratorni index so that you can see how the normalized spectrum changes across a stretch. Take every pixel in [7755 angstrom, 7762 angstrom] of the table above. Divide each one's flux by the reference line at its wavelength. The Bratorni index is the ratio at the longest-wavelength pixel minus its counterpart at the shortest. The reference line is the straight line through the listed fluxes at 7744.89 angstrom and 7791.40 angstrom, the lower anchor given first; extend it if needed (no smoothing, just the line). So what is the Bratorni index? 0.32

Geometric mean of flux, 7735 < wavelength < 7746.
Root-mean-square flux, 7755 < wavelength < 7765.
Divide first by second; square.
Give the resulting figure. 1.1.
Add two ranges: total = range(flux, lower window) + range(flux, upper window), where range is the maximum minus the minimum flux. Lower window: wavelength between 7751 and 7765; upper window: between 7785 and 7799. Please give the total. 3.21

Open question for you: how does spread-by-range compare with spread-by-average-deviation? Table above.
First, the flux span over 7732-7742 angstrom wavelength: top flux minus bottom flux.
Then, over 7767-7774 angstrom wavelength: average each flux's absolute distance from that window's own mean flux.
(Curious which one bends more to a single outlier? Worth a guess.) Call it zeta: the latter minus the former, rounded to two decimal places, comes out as -0.47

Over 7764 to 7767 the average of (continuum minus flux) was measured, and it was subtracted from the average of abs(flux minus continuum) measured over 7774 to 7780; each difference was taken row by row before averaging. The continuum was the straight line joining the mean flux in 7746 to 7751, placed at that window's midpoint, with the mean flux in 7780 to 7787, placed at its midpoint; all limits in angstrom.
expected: 0.81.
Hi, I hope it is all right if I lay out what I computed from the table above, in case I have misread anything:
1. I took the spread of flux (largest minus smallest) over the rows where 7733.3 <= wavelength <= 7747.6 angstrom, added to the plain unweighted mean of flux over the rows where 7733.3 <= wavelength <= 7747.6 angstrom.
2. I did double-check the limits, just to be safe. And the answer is 3.9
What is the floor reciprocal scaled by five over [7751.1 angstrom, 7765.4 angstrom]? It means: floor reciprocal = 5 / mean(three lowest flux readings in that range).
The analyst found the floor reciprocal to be 2.05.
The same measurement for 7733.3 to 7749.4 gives 1.77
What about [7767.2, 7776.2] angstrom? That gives 1.61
